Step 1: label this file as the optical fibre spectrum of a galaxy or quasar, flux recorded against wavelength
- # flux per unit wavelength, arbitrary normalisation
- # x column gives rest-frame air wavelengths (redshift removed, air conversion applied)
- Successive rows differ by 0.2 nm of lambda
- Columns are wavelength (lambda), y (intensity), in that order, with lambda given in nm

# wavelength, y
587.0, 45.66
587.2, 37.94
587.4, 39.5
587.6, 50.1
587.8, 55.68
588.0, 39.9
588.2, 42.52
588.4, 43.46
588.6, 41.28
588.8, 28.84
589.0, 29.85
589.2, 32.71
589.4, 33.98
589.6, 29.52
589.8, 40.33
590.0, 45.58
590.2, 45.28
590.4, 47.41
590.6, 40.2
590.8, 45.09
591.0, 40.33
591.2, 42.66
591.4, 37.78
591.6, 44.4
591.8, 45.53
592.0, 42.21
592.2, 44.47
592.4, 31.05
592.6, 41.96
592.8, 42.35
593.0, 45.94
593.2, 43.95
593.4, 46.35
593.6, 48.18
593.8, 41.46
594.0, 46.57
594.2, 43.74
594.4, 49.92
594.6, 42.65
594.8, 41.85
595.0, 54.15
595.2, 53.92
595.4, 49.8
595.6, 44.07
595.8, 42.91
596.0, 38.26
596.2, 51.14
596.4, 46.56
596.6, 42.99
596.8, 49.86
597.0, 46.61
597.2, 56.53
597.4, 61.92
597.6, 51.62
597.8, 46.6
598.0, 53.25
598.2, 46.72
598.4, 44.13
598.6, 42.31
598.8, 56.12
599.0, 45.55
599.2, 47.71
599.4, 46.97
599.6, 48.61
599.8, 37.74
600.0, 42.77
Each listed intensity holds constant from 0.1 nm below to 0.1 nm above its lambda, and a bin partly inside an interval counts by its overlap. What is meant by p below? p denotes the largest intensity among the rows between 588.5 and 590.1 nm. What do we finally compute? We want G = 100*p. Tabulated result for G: 4558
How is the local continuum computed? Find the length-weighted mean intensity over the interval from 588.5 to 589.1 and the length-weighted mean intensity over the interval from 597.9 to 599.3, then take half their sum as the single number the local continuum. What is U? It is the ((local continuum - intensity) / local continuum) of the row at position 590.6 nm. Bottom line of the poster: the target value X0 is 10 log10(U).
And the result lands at -20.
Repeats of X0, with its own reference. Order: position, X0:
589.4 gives -8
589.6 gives -6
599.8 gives -11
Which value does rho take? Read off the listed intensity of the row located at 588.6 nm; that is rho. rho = 41.28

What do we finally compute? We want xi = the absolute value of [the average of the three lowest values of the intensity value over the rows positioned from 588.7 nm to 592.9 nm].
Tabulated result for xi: 29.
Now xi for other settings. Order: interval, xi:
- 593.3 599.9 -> 39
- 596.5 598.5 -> 45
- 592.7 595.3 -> 42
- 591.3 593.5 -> 37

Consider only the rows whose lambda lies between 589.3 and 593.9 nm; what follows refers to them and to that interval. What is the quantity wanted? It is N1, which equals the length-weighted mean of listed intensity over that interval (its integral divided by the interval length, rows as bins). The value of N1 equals 42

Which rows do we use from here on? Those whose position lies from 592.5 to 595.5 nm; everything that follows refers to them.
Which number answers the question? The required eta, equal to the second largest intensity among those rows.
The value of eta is 53.92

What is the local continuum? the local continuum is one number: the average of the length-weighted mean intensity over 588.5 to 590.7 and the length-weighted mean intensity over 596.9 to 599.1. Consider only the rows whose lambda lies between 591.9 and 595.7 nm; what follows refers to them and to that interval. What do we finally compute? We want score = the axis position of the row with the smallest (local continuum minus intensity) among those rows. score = 595.0 nm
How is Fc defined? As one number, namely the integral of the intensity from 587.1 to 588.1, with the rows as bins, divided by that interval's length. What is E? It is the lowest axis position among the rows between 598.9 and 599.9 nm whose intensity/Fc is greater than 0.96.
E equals 599.0 nm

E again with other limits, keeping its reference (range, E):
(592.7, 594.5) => 593.0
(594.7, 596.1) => 595.0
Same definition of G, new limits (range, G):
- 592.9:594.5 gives 4992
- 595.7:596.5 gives 5114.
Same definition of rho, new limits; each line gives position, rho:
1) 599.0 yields 45.55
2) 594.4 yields 49.92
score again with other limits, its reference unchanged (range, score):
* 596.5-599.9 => 597.4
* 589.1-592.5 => 590.4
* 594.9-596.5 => 595.0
